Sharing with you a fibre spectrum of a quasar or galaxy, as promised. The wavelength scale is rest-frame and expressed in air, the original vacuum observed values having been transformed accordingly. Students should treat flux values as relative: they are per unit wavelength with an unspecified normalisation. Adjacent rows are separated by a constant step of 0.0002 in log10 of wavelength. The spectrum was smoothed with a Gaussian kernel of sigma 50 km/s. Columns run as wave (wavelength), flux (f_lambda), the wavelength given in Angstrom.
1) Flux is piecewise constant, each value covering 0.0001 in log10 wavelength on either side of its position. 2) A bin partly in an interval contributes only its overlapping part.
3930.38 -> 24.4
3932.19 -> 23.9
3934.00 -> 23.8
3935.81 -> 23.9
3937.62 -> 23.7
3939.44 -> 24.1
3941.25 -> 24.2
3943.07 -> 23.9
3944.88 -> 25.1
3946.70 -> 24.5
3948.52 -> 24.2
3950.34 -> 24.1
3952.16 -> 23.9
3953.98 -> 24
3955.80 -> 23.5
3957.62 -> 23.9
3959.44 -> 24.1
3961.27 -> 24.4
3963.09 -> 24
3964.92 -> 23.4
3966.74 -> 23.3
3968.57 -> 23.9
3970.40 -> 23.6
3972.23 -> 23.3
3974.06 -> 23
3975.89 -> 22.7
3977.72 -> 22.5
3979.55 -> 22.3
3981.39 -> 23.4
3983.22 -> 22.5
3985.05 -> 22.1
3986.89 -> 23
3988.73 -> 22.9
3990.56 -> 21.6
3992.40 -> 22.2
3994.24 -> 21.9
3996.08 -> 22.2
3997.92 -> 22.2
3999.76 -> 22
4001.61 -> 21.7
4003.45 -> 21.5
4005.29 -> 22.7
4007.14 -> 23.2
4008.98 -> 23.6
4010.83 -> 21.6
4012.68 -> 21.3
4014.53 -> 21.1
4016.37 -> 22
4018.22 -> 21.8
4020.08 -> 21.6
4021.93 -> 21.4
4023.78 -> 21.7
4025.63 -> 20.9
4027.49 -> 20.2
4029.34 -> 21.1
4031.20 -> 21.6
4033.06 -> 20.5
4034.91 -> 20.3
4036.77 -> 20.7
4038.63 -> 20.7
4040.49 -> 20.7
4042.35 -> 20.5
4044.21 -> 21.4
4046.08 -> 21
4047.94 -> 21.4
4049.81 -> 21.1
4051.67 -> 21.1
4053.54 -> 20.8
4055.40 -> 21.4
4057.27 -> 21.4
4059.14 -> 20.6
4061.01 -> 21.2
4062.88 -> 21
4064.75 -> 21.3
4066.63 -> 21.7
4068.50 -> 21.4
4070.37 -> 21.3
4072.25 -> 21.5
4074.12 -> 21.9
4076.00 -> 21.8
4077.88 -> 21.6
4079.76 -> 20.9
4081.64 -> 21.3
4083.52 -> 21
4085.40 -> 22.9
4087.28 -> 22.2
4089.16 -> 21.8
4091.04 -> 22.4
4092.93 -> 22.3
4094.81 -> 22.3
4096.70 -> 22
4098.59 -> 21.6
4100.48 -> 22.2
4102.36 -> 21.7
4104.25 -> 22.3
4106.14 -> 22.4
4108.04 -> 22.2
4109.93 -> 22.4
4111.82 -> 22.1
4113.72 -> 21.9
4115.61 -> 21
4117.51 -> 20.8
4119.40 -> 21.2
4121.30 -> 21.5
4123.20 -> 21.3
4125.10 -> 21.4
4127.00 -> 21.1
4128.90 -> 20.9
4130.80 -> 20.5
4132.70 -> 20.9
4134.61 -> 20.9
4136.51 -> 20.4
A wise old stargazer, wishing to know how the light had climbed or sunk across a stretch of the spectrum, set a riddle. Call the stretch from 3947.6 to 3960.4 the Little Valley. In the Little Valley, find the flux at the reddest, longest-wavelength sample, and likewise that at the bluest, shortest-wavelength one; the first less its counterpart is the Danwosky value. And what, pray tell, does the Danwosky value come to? -0.1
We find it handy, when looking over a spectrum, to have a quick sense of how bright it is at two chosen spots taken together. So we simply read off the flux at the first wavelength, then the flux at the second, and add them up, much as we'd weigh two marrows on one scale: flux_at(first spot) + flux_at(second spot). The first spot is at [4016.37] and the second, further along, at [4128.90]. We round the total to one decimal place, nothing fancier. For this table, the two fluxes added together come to 42.9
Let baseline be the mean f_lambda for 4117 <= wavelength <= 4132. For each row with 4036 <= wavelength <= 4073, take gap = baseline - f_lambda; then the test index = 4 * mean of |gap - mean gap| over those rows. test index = 1.2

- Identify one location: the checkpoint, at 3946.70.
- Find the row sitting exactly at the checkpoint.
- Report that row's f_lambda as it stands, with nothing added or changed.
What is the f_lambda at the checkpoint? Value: 24.5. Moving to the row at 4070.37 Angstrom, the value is 21.3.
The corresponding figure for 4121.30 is 21.5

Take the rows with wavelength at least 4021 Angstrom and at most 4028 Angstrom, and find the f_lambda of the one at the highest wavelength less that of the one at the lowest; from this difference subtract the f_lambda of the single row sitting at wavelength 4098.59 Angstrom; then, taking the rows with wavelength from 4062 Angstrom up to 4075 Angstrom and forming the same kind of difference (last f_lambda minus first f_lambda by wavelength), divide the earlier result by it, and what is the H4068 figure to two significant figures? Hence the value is -25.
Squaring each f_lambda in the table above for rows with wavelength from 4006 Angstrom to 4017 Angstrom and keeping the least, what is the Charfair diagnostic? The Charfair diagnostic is 445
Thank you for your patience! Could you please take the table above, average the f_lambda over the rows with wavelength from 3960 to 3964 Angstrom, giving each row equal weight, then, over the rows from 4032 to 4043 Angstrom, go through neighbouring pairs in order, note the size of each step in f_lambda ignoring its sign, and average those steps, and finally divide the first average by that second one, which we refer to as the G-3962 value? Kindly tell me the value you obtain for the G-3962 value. 151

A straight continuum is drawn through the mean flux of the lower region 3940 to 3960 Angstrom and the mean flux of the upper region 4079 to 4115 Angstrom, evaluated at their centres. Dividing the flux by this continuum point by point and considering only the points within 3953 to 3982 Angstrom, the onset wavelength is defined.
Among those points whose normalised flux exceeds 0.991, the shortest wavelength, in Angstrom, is 3953.98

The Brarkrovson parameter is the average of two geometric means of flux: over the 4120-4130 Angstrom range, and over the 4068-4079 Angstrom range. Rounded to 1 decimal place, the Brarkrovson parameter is 21.4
